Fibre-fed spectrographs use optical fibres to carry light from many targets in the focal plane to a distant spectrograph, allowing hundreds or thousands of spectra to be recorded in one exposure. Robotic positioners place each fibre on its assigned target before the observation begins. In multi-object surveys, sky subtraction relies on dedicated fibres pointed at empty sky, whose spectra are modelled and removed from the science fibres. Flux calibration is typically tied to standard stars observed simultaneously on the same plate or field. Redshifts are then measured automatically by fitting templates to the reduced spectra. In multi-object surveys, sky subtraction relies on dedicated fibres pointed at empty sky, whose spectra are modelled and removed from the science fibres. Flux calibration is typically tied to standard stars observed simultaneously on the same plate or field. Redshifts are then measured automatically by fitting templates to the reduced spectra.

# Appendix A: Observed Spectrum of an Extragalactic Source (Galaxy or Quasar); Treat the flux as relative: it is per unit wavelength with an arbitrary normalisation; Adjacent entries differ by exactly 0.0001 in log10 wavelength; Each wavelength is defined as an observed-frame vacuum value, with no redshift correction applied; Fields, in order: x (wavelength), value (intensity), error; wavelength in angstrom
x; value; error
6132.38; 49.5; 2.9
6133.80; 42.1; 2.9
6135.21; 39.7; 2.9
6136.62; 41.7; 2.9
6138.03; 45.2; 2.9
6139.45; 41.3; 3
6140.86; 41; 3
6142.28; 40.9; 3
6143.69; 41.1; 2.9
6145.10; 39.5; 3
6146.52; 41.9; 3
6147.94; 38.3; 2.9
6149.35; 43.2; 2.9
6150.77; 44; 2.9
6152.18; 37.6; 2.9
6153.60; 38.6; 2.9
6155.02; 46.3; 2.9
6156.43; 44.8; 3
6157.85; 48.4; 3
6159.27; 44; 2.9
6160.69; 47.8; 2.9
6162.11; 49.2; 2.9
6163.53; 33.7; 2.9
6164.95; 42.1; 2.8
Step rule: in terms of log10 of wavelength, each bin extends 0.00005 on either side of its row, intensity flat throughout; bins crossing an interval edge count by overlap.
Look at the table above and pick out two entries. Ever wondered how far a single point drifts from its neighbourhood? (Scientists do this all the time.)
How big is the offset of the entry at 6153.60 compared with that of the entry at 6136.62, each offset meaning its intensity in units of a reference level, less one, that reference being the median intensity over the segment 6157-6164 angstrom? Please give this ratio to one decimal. 1.5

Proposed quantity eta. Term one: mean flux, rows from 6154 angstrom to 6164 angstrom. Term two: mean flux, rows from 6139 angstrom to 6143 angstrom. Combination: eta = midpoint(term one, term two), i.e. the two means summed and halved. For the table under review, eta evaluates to 43.0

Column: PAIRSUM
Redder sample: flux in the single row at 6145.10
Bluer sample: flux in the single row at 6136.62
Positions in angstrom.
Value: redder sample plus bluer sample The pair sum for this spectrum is 81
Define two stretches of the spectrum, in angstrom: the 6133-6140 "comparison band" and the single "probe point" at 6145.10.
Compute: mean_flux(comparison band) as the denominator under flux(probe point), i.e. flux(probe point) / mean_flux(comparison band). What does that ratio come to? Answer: 0.94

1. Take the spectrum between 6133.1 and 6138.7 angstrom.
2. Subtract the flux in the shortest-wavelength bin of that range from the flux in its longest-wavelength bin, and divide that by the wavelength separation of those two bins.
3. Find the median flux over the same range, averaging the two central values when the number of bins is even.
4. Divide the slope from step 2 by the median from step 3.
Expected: 0.017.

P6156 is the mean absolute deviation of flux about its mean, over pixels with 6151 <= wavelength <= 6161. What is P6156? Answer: 3.3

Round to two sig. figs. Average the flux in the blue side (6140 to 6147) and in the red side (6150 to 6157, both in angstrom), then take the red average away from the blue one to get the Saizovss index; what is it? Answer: -1.4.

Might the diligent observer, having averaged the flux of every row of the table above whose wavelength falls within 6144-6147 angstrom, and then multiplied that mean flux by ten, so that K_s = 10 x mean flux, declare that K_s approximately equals 407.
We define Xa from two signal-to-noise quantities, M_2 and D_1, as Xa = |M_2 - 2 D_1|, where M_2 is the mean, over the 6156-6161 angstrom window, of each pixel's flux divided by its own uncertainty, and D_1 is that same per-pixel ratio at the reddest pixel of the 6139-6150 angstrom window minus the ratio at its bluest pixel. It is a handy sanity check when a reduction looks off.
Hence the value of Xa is 13.4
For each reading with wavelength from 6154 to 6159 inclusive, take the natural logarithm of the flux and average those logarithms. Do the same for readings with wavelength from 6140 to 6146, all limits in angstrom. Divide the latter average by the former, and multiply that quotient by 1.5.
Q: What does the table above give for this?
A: 1.45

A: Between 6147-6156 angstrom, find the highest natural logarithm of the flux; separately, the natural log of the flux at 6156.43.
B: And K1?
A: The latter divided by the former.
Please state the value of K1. 0.99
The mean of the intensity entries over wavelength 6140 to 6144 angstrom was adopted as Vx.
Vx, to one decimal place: 41.0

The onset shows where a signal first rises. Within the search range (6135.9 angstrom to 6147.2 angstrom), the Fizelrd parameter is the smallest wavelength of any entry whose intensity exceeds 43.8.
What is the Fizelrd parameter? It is 6138.03 angstrom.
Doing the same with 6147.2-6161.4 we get 6150.77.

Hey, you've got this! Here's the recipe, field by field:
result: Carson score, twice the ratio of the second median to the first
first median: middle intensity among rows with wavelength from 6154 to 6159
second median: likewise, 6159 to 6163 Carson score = 2.06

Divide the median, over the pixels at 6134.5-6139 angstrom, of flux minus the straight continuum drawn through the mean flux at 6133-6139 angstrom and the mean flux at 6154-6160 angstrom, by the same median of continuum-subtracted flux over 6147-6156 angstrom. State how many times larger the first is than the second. 0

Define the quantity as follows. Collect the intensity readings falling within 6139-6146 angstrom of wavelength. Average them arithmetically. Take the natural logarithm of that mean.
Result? 3.71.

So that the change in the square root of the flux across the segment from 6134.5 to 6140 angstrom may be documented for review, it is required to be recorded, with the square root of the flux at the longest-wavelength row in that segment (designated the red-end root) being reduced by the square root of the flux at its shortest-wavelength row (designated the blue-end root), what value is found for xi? 0.1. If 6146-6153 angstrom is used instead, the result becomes -0.3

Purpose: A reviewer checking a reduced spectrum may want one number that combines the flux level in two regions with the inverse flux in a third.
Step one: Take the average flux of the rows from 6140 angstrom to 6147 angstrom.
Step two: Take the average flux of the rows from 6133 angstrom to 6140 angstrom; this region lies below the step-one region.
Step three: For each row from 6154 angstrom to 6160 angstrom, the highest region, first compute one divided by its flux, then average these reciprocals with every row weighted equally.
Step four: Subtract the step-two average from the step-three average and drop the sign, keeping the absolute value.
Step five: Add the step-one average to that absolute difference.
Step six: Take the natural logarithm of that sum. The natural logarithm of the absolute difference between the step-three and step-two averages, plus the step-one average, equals 4.42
